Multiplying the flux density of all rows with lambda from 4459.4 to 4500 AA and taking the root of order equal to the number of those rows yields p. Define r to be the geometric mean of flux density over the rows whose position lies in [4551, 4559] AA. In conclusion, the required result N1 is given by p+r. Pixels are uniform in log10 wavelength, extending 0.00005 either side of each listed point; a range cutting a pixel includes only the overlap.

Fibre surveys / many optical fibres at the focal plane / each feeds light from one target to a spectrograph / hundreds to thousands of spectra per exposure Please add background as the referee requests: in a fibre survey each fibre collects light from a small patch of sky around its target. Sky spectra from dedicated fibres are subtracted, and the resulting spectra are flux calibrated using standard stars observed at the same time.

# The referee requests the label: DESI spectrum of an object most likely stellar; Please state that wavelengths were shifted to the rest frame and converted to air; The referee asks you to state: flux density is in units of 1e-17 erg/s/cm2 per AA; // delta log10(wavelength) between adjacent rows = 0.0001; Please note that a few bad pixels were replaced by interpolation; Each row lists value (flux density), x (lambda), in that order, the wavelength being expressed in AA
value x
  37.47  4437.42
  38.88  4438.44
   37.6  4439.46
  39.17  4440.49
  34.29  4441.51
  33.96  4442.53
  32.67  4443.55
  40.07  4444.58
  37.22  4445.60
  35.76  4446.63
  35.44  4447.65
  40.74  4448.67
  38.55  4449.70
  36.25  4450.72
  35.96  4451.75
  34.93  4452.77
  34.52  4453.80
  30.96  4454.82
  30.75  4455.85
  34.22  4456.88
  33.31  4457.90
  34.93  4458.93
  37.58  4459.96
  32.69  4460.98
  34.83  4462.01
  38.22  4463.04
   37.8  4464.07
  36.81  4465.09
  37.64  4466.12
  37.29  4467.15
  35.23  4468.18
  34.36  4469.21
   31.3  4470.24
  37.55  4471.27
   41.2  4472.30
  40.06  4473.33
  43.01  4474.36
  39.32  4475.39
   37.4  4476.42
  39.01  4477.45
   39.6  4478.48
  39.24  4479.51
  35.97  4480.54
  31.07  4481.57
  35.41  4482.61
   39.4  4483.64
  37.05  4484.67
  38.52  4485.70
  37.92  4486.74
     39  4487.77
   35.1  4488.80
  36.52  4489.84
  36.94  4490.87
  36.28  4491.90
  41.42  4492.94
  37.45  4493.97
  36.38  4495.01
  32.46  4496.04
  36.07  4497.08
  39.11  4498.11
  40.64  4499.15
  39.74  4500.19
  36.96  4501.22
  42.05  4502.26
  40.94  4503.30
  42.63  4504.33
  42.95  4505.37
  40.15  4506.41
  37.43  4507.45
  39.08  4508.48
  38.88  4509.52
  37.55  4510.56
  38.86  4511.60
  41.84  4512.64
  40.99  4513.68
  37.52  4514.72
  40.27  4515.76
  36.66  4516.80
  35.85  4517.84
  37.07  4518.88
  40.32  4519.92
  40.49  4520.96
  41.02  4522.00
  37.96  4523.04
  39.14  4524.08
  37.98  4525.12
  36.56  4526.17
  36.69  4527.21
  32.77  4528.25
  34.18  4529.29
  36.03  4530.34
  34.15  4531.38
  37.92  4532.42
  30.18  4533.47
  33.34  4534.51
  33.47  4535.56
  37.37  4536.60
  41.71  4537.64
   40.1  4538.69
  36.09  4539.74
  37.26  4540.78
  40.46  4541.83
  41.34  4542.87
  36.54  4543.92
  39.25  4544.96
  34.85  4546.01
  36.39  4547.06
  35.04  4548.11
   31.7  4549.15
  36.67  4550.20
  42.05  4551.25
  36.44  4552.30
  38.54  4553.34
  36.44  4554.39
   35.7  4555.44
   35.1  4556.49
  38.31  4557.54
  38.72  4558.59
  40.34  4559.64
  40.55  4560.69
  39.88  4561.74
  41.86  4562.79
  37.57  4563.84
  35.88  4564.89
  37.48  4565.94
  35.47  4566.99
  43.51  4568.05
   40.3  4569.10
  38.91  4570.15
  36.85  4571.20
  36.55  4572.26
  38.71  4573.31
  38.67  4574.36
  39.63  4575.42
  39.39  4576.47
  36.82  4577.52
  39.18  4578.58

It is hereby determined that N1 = 75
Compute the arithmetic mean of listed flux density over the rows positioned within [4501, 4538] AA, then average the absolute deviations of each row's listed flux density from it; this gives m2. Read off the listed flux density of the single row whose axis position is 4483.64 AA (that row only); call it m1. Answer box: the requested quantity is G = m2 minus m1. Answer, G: -37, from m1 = 39.4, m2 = 2.4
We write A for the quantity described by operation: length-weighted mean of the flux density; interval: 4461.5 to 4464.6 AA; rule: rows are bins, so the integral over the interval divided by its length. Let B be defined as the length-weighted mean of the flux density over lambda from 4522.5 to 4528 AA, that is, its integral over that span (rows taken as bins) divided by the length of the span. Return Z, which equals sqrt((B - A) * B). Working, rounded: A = 37.0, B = 37.4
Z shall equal 4.1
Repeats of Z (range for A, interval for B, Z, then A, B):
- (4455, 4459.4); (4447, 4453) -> 12.2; 33.1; 37.1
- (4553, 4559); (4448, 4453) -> 3.6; 37.0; 37.4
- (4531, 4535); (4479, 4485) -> 9.4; 33.9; 36.3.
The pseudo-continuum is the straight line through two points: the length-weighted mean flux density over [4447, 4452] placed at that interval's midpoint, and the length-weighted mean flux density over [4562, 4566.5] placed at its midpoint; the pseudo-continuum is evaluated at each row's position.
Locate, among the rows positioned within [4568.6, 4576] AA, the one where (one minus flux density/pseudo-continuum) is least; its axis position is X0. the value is 4569.10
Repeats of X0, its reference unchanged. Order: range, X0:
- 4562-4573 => 4568.05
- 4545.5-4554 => 4551.25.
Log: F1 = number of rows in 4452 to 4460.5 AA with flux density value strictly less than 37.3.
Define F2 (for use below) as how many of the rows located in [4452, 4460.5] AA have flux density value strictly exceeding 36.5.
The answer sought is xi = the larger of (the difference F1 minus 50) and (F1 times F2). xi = 7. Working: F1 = 7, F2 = 1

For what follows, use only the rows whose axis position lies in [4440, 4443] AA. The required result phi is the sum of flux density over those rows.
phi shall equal 107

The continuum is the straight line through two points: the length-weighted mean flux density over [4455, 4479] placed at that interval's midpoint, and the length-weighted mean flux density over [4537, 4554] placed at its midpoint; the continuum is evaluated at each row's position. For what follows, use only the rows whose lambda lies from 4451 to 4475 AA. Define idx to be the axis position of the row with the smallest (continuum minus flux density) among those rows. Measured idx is 4474.36 AA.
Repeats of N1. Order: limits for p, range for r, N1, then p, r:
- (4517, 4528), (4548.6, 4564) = 76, 38.3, 37.9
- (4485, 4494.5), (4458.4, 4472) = 73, 37.6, 35.8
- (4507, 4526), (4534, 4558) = 76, 38.8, 37.0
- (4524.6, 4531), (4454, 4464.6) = 70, 35.7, 34.4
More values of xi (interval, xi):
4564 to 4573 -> 24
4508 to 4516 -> 0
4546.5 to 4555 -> 18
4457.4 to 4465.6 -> 20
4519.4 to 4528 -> 16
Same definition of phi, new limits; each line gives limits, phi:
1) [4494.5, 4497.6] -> 105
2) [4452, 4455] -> 100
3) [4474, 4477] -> 120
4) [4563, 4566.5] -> 111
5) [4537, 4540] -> 118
